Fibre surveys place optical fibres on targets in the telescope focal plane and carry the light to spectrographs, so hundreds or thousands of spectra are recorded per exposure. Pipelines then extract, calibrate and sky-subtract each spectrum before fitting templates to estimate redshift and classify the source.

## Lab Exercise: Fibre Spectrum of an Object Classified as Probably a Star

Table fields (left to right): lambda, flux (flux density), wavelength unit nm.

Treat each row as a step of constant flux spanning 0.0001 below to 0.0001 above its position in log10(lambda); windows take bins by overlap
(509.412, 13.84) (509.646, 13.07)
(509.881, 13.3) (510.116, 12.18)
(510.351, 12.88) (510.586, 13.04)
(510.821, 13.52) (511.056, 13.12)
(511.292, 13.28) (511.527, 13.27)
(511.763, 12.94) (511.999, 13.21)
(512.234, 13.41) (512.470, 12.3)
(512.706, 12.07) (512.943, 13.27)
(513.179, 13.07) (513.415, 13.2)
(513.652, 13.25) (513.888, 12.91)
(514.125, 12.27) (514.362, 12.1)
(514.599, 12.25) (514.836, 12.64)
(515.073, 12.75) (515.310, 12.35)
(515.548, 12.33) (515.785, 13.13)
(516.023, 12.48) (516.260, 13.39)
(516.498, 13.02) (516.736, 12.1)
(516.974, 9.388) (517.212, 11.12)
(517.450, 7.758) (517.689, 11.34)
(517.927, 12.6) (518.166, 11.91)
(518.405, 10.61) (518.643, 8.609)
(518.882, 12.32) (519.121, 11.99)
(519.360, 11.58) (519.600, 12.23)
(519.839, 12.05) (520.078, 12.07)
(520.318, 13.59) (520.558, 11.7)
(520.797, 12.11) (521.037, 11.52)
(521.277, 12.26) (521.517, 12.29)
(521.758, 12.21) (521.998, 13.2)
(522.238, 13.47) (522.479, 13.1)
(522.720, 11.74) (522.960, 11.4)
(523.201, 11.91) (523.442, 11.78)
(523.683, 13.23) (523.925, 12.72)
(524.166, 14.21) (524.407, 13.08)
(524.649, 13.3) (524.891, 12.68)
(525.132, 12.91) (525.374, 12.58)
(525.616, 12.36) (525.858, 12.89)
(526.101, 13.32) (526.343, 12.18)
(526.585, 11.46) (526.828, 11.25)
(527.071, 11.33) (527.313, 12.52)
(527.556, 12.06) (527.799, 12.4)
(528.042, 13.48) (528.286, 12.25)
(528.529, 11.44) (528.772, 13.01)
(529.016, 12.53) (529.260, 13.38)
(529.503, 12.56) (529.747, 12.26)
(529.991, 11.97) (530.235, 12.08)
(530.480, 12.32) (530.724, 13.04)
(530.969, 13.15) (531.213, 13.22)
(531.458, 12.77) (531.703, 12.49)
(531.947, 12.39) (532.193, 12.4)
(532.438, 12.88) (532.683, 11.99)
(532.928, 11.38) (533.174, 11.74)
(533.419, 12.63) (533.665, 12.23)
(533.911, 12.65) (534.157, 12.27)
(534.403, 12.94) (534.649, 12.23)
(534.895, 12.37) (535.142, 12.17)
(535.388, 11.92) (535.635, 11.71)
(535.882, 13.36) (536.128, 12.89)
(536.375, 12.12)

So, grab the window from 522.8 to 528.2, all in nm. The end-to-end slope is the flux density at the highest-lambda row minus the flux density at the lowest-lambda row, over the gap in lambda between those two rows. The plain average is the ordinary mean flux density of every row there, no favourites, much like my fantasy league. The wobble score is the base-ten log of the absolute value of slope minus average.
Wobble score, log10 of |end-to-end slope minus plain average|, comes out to 1.08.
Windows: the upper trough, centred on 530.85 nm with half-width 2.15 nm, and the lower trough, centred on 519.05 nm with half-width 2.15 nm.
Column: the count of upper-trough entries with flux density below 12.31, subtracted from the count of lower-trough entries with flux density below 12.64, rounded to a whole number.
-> 12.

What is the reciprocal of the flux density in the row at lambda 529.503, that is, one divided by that 0.080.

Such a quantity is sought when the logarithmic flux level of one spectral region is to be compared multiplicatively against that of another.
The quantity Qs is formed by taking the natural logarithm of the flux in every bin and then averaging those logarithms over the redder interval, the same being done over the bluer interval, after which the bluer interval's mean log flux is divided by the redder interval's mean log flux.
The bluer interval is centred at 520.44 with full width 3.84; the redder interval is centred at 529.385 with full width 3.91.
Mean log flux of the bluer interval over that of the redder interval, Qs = 0.983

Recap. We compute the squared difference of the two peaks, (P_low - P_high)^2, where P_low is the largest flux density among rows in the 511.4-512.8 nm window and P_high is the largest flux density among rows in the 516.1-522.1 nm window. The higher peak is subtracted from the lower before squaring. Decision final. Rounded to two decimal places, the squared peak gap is 0.03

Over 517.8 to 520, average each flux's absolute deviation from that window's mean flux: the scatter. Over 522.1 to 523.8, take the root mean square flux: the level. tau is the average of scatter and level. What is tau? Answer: 6.63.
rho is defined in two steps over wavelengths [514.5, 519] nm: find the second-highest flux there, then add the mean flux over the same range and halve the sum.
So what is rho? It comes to 12.4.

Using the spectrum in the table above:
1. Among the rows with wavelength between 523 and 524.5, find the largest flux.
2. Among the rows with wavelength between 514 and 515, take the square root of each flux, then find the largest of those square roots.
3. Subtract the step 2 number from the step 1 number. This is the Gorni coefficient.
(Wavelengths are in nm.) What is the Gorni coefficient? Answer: 10.7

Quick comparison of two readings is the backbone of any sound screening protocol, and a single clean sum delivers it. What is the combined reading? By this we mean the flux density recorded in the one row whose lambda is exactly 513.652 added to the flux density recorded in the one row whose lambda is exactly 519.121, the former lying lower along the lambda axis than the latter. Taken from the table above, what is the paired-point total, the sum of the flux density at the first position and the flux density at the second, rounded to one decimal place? 25.2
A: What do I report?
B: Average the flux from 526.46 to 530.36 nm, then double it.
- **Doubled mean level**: 24.5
